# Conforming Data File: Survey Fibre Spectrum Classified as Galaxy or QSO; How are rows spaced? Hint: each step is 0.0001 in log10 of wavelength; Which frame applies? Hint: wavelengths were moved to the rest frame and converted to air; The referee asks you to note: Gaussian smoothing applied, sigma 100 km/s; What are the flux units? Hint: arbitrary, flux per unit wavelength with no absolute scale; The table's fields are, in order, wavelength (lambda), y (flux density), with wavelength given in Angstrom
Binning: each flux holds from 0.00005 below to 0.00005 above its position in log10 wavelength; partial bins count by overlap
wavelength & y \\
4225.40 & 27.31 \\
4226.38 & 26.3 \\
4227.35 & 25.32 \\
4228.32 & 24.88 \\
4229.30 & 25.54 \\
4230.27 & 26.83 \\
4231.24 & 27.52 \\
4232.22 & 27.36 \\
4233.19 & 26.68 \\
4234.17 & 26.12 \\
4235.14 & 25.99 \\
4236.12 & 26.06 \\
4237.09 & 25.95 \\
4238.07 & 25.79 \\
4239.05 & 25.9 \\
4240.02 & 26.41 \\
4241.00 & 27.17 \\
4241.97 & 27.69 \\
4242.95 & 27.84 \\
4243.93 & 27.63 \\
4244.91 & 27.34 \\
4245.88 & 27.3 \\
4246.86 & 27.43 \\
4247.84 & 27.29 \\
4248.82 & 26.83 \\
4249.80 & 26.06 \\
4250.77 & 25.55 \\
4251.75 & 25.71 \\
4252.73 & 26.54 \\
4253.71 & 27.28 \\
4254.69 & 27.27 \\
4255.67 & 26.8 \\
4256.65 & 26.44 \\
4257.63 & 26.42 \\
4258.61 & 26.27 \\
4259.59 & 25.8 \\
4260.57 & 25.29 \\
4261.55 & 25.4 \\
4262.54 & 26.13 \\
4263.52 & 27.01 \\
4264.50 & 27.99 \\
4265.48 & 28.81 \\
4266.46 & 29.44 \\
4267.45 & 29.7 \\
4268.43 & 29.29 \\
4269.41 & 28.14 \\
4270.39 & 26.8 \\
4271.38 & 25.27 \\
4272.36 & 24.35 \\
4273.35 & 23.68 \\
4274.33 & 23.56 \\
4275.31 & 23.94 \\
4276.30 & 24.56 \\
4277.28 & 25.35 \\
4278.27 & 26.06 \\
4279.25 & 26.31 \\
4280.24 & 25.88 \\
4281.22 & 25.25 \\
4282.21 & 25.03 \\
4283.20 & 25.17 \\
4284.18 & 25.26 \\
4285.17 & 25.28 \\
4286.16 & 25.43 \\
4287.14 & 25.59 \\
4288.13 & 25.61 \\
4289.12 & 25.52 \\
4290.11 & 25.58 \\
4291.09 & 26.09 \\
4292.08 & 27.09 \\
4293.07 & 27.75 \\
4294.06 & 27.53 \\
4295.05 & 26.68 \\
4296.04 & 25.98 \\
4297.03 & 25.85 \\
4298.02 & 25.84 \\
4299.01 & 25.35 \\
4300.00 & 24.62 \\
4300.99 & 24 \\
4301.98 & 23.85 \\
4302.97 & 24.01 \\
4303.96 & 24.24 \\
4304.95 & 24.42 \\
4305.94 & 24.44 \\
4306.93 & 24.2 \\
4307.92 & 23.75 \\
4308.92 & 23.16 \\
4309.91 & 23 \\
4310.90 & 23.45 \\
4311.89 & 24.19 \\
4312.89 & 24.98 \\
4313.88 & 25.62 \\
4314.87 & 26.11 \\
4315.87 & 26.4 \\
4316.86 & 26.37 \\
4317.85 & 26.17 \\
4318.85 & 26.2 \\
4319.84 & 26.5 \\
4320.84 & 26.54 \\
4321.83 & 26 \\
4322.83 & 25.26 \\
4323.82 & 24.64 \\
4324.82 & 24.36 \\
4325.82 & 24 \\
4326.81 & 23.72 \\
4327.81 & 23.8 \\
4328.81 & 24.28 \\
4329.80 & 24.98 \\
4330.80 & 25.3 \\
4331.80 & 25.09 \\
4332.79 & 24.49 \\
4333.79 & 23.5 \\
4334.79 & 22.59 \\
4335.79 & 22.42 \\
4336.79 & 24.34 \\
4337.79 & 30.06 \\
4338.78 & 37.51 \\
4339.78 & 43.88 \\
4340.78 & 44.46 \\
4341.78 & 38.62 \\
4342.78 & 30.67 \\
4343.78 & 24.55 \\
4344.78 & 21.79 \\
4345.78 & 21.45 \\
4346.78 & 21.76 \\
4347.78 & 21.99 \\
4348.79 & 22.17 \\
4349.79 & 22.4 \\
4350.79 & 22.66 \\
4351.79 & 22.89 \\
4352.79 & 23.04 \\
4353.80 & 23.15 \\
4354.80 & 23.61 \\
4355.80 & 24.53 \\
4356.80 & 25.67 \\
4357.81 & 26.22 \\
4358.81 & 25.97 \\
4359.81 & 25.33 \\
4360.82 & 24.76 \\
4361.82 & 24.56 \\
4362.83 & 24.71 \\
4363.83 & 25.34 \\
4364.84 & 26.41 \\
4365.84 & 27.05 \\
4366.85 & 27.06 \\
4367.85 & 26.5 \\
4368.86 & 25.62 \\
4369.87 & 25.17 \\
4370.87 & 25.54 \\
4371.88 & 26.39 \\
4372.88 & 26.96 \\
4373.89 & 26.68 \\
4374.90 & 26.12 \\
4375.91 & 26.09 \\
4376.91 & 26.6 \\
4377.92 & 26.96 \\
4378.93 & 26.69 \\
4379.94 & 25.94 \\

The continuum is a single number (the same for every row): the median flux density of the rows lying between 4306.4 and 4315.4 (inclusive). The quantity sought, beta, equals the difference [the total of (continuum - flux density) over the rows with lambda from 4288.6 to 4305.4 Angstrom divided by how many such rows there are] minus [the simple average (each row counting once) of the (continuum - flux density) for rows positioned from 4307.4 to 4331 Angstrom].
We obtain -0.6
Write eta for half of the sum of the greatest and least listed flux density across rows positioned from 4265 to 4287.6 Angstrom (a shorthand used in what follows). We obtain 26.6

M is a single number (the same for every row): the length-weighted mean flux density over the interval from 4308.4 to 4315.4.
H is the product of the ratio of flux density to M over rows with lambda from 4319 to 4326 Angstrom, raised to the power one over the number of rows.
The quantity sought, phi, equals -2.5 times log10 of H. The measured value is -0.04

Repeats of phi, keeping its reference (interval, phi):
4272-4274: 0.01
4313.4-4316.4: -0.07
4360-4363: -0.01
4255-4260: -0.09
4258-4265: -0.08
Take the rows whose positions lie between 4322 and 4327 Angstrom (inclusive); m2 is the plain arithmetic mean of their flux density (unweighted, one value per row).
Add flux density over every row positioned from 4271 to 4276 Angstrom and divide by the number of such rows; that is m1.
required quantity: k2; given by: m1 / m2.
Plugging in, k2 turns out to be 0.99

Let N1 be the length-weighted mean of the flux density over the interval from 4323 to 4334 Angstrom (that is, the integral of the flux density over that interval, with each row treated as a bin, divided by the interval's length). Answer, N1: 24.4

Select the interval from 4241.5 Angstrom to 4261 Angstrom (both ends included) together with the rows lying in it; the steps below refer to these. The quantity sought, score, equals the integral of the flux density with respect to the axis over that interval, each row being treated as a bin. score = 521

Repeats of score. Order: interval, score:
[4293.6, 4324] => 764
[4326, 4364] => 988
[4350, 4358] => 191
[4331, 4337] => 143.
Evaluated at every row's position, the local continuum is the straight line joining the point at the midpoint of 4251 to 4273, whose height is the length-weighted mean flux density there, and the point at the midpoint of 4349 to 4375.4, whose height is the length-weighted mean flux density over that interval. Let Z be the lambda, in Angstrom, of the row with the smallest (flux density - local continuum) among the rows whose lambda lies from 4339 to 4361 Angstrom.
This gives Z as 4345.78 Angstrom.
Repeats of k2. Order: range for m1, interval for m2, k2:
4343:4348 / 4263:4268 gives 0.78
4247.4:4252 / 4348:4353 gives 1.16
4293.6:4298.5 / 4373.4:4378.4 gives 1.00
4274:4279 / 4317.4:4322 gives 0.94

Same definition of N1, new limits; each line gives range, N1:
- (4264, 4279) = 26.5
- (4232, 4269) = 26.9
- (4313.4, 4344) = 27.4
